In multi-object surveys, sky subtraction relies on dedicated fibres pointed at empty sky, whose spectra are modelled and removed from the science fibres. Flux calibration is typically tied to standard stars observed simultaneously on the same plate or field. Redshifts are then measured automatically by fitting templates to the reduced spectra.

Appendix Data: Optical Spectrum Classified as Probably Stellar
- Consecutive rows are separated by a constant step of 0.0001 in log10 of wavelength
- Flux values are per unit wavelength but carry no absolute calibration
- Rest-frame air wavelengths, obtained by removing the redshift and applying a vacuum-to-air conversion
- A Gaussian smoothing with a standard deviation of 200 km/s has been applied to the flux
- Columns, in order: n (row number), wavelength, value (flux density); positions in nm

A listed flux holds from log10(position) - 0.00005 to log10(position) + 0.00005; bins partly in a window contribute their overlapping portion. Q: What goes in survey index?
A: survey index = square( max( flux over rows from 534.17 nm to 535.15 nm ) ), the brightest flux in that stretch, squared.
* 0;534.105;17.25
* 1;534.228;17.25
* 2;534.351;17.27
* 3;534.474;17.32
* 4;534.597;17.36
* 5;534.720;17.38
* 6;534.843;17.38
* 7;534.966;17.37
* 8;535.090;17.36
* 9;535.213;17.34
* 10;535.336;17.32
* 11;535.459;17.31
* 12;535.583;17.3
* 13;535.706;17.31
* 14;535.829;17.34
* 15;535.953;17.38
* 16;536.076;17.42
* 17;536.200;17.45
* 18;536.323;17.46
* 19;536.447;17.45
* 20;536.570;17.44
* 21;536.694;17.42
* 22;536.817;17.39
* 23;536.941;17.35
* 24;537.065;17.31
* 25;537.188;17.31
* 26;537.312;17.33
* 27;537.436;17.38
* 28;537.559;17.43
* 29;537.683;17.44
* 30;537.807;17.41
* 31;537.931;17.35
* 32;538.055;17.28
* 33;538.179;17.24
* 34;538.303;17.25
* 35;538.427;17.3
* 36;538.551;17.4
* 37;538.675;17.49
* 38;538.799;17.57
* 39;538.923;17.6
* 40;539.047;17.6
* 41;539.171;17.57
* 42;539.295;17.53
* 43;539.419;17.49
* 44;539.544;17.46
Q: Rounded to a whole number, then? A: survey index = 302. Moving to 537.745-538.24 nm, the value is 303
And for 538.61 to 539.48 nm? 310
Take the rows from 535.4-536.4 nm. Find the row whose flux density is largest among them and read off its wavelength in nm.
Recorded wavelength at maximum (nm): 536.323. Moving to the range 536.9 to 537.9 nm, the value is 537.683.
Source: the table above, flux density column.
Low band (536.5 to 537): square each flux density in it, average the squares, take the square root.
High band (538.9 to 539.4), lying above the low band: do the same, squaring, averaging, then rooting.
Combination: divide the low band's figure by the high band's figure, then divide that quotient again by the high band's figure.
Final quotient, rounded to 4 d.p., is 0.0563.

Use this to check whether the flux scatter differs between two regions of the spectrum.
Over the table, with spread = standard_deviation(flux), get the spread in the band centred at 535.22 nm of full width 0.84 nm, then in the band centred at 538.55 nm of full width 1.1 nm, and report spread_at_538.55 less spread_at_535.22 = 0.12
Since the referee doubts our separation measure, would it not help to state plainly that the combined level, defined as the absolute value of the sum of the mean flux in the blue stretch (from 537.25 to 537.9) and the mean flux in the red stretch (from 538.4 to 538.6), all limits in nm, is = 34.7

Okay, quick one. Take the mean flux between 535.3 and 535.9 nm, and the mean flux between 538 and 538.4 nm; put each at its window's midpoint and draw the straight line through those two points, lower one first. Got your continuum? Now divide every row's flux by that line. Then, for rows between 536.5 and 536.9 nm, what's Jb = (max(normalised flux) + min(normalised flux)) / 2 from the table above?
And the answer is 1.01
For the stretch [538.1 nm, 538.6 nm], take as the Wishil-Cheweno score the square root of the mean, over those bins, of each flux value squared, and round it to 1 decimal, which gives 17.3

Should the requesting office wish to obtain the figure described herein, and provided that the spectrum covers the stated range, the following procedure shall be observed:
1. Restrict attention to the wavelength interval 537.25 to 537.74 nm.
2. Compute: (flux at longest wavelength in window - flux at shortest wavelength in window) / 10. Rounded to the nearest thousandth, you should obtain 0.011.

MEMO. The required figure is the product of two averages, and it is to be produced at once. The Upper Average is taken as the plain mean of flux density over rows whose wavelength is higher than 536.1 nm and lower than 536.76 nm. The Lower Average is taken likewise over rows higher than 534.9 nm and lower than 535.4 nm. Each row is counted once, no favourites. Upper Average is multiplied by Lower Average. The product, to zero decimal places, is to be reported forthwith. 303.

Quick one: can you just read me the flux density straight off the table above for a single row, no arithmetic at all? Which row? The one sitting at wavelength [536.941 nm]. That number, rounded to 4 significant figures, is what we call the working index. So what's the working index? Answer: 17.35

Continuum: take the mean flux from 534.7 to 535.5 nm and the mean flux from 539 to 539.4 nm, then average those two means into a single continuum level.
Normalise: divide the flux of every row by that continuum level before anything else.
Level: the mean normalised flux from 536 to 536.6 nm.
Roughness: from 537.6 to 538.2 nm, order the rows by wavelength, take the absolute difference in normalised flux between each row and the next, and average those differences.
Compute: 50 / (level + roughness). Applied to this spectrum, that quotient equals 49.90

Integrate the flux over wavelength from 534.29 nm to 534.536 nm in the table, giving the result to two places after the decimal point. 4.26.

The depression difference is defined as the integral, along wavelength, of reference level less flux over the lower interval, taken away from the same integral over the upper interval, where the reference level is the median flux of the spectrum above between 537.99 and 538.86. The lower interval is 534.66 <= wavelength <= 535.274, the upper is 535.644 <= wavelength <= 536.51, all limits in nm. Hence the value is -0.047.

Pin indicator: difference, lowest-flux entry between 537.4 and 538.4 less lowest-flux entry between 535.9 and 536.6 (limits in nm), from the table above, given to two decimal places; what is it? -0.14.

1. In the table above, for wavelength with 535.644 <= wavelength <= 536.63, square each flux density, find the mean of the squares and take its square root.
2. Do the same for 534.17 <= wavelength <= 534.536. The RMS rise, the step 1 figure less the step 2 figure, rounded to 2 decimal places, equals 0.13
